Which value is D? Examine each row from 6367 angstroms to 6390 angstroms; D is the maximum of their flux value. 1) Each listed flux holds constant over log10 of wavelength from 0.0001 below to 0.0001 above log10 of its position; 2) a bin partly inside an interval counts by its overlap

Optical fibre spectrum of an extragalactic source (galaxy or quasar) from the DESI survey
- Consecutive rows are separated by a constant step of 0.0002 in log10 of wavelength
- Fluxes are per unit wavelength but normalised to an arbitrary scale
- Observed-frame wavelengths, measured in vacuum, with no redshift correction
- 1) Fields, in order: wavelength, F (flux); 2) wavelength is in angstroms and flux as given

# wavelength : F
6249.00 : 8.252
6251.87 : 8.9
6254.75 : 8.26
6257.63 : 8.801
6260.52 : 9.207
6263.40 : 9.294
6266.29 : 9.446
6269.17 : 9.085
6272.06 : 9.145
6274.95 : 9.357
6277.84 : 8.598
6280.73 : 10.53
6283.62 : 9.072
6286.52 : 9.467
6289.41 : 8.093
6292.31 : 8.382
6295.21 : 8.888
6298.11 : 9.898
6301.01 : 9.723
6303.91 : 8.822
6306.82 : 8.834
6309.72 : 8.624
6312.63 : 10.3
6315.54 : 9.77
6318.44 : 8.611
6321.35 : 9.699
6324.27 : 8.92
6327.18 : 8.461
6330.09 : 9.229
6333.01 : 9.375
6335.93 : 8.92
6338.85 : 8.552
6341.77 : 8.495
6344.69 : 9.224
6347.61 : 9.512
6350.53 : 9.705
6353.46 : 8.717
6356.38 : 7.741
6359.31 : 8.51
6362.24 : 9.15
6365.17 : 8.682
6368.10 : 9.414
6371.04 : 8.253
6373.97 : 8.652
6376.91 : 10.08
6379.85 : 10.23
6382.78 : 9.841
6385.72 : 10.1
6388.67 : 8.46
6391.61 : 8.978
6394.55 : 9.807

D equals 10.23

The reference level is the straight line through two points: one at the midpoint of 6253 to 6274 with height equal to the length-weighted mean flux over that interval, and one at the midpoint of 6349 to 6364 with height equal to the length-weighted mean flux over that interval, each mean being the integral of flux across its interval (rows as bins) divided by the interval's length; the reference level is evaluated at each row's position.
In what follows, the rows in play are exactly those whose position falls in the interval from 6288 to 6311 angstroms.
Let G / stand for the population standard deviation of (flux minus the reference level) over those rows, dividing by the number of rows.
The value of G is 0.58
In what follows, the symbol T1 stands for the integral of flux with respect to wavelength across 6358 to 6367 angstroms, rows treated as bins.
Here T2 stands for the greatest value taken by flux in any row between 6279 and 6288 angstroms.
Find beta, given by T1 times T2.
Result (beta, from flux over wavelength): 835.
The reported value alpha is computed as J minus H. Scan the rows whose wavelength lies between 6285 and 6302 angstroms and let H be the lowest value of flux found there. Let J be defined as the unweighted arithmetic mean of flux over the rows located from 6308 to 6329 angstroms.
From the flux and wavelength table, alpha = 1.1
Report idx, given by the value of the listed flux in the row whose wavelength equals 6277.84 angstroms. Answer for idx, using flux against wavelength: 8.598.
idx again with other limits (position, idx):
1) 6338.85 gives 8.552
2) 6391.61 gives 8.978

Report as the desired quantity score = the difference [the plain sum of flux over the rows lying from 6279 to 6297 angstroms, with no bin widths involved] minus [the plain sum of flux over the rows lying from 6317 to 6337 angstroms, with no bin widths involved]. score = -9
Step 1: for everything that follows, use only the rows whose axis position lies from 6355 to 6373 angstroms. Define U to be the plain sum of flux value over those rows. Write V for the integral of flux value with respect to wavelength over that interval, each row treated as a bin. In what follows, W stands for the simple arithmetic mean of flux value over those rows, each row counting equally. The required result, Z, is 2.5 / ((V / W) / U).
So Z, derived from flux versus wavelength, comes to 7.2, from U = 52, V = 155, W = 8.6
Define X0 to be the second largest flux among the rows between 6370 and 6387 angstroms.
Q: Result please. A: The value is 10.1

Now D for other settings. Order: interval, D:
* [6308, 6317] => 10.3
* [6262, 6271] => 9.446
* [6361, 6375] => 9.414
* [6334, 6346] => 9.224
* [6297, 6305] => 9.898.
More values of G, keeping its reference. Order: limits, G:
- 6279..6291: 0.86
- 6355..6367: 0.51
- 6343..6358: 0.69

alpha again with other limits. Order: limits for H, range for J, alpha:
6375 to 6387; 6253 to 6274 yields -0.8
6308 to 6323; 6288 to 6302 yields 0.4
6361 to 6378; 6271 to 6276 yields 1.0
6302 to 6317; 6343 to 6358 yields 0.4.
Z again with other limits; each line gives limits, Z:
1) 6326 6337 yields 8.2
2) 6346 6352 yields 8.0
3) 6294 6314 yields 8.1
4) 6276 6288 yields 7.8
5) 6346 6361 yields 7.4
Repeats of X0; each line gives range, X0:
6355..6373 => 9.15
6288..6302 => 9.723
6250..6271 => 9.294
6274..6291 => 9.467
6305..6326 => 9.77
